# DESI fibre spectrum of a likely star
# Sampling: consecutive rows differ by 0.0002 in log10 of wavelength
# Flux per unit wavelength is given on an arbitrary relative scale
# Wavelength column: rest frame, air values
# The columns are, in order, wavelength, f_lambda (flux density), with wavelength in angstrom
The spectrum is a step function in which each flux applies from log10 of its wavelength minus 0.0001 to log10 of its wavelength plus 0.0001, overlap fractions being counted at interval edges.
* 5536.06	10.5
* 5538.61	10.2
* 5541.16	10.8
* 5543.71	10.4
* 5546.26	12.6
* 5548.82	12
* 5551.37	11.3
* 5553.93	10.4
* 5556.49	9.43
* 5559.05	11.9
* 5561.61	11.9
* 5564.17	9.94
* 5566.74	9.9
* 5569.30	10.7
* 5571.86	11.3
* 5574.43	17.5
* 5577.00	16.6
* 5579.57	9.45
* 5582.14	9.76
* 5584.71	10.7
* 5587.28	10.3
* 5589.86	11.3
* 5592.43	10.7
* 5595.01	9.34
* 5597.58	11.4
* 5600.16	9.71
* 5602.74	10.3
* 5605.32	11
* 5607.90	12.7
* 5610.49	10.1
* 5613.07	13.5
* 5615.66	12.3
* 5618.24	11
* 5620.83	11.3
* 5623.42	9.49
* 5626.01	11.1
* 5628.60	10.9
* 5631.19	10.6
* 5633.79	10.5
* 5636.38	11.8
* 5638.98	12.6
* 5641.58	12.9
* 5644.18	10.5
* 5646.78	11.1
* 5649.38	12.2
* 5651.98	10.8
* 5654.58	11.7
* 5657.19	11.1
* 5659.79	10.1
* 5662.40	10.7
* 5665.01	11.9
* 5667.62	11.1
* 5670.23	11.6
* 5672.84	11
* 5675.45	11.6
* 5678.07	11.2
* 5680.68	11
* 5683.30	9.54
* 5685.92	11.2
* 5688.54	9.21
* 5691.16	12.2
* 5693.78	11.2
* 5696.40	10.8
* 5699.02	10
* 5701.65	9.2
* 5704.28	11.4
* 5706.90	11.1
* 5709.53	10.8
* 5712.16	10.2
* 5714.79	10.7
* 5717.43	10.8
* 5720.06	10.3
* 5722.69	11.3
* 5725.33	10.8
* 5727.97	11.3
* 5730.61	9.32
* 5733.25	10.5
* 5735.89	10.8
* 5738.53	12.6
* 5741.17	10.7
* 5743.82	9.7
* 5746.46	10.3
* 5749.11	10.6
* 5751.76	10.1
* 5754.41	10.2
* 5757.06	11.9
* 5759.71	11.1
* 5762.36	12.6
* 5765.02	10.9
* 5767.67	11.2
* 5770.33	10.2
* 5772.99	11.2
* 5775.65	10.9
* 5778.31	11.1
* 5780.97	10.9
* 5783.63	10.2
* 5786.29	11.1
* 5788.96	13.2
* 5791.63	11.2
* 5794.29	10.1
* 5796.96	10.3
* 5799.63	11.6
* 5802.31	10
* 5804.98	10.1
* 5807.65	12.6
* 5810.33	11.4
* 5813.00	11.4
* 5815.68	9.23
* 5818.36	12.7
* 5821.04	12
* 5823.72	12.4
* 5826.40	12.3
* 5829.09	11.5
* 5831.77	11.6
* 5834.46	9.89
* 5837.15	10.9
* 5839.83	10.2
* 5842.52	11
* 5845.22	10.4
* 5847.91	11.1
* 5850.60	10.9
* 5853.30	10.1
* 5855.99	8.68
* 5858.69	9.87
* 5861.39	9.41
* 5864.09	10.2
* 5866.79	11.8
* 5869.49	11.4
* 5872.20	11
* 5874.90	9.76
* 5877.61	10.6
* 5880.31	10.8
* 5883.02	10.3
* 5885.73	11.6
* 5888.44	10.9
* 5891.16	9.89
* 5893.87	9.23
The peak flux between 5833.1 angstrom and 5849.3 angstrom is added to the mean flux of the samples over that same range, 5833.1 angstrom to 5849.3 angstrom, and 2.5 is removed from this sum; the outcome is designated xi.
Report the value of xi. 19.2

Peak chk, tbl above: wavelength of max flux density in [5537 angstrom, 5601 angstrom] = 5574.43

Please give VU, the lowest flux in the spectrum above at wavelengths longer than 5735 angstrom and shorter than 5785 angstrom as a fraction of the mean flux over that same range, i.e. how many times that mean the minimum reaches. 0.889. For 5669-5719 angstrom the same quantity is 0.854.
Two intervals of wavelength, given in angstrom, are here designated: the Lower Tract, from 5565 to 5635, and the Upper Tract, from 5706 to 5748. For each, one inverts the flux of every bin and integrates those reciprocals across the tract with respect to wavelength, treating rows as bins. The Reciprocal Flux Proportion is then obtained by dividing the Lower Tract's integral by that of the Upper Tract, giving 1.6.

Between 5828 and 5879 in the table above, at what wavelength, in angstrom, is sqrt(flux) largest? 5866.79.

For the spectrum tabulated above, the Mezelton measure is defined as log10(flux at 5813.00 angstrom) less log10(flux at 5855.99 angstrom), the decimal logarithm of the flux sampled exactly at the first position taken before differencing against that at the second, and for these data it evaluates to 0.12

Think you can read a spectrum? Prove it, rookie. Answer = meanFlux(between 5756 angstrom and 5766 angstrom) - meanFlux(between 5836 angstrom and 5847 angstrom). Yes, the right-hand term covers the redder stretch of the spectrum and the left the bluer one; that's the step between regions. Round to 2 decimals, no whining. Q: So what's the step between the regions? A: 1.00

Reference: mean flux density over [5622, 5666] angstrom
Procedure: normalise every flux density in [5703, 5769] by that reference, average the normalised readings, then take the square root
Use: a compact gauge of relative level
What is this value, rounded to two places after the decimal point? 0.99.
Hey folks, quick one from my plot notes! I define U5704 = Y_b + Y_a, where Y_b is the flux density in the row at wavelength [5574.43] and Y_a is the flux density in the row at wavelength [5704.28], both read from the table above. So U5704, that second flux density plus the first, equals 28.9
